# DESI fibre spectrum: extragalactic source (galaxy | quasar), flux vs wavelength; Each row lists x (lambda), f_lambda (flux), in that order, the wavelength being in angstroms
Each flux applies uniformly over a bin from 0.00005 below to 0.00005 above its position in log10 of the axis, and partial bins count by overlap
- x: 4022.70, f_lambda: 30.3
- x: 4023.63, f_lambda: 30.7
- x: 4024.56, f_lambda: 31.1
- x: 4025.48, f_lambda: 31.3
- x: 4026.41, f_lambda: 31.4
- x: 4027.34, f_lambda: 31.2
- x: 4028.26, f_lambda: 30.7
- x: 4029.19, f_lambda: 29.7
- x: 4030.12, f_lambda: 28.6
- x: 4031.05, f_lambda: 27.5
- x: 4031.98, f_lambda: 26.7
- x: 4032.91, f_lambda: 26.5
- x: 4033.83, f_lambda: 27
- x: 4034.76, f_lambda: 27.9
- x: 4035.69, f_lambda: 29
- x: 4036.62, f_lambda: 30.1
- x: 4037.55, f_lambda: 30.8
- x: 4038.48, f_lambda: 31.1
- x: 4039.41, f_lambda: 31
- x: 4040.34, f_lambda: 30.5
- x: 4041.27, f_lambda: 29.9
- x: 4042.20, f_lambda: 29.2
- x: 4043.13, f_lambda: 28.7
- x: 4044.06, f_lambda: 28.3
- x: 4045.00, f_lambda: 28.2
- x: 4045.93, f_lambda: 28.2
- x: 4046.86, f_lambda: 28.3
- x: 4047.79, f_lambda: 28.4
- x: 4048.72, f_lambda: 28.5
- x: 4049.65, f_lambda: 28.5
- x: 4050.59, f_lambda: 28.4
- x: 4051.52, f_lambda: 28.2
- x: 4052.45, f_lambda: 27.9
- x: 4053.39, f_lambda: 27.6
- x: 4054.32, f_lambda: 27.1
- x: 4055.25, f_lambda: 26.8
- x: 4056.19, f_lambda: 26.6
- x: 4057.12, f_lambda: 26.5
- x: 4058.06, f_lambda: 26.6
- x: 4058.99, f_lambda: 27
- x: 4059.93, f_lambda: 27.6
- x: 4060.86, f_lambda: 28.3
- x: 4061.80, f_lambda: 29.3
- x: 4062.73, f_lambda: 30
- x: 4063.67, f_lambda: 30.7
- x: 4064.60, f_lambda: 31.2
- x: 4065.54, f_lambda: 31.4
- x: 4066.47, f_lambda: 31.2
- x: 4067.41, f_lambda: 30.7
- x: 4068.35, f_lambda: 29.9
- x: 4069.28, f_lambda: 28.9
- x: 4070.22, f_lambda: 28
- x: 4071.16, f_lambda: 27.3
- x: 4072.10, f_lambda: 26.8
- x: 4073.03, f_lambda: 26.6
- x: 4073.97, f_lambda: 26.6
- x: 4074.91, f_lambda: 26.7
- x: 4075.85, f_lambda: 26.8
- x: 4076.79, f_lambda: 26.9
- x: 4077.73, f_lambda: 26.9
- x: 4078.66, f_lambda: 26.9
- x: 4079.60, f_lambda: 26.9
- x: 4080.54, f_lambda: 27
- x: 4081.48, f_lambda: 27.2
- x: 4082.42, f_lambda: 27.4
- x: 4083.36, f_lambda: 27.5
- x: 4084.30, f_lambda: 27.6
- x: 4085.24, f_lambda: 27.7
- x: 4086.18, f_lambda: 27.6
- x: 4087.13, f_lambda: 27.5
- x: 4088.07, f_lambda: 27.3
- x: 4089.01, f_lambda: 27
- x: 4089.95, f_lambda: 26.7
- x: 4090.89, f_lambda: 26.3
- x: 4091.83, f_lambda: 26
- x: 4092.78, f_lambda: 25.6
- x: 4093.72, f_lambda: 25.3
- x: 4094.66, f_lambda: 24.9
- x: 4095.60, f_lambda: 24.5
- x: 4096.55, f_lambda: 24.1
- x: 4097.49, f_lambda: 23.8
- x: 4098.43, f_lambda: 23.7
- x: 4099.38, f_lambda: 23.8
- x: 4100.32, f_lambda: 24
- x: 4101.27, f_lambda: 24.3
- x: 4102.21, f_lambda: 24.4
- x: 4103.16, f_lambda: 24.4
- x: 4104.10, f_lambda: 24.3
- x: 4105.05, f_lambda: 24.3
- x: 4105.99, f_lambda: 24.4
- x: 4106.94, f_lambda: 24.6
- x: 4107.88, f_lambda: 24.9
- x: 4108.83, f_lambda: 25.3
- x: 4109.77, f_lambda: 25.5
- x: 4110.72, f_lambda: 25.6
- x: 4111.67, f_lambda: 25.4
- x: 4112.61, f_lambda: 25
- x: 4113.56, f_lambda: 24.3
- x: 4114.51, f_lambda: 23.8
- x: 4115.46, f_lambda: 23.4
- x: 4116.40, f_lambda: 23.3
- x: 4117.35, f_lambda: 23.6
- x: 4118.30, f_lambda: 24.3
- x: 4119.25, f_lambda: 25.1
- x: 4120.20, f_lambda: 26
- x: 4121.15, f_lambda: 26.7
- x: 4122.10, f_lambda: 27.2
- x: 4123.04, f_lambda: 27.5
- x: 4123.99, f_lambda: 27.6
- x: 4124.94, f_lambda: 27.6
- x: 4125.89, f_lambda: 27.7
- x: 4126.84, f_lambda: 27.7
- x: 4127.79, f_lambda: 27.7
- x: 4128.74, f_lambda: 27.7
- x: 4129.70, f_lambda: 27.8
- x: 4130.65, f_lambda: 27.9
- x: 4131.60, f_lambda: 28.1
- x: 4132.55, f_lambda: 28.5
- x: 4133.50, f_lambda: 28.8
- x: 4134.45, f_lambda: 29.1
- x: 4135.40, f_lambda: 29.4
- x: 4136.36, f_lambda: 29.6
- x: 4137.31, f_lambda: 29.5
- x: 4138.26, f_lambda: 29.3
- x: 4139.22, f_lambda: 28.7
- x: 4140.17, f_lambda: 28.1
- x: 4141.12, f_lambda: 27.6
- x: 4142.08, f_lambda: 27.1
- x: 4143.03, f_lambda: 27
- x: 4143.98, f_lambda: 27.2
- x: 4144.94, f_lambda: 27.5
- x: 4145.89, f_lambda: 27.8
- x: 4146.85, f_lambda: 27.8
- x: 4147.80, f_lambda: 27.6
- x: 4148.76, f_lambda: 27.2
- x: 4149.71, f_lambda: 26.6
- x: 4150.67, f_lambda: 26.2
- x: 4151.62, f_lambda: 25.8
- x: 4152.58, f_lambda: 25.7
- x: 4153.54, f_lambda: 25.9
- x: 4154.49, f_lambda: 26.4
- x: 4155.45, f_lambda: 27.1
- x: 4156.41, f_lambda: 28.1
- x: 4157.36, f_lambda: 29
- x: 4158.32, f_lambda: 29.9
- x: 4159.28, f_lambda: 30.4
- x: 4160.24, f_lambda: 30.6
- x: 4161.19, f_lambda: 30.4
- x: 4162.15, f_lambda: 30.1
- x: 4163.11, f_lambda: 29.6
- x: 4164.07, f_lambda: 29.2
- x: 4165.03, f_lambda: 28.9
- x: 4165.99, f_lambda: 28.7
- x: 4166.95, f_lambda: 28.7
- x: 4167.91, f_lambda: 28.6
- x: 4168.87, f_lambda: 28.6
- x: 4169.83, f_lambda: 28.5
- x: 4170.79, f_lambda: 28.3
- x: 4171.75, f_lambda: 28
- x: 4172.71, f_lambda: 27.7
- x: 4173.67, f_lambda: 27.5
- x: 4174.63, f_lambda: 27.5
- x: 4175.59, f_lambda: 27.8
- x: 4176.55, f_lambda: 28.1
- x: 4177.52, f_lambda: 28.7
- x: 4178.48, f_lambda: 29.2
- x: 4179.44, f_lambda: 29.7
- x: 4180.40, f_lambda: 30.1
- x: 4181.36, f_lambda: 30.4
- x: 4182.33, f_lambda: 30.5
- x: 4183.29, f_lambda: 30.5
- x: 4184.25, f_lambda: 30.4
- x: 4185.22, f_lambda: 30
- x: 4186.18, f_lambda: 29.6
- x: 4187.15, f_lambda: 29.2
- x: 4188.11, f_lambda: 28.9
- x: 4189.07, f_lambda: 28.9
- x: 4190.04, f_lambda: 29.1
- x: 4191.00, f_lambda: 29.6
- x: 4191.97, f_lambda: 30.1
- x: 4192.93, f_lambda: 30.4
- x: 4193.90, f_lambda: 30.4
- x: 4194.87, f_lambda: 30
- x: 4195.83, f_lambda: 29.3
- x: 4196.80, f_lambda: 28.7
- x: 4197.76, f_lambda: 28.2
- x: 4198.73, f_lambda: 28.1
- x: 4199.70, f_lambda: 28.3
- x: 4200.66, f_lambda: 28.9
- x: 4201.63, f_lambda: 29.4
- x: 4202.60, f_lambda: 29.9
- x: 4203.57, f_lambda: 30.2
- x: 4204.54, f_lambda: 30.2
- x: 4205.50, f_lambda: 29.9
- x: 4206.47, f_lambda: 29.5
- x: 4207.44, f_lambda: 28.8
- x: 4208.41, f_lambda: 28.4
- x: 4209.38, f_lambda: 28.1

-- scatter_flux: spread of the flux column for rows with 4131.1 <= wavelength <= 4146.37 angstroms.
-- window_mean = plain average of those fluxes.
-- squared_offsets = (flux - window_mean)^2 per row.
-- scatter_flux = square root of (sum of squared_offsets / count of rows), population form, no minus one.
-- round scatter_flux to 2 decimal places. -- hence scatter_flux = 0.87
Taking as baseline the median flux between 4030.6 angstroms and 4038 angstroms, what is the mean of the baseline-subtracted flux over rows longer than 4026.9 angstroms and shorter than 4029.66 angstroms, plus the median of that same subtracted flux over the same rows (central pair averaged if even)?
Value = 5.8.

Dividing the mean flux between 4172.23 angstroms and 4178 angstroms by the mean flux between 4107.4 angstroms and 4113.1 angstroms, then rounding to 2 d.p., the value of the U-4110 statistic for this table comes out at 1.10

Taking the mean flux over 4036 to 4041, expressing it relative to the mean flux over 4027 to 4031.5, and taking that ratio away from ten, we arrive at 8.96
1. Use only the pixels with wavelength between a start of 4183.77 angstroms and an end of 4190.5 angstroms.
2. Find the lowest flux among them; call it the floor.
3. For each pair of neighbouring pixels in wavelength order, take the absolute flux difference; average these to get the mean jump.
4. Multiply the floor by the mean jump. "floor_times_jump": 8.2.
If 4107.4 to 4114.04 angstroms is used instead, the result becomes 8.1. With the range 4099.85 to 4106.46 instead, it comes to 2.4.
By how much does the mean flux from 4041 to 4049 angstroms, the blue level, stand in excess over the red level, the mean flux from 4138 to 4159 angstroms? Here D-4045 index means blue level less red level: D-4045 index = 1.2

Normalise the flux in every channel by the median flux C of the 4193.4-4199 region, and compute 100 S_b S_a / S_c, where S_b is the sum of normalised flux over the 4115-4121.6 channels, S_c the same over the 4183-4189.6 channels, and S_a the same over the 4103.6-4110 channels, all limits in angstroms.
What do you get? 497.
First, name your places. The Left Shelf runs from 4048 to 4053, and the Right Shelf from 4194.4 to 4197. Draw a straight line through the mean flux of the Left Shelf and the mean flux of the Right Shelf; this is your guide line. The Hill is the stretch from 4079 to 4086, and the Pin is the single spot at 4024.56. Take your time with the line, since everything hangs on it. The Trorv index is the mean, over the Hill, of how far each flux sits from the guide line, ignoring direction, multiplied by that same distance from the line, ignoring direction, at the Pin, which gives 3.6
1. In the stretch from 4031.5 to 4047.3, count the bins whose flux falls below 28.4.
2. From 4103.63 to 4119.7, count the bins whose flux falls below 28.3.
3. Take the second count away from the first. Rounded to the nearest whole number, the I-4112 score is -9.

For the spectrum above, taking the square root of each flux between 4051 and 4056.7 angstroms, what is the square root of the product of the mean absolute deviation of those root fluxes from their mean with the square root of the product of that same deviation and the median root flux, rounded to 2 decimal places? 0.16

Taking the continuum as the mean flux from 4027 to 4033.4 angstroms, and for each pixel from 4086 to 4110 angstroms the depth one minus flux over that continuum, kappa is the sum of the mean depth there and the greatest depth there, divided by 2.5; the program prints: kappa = 0.12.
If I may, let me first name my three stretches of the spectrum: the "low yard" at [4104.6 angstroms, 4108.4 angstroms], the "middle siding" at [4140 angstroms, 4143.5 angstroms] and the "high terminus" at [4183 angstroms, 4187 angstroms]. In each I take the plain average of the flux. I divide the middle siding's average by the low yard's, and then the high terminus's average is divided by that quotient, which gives 27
